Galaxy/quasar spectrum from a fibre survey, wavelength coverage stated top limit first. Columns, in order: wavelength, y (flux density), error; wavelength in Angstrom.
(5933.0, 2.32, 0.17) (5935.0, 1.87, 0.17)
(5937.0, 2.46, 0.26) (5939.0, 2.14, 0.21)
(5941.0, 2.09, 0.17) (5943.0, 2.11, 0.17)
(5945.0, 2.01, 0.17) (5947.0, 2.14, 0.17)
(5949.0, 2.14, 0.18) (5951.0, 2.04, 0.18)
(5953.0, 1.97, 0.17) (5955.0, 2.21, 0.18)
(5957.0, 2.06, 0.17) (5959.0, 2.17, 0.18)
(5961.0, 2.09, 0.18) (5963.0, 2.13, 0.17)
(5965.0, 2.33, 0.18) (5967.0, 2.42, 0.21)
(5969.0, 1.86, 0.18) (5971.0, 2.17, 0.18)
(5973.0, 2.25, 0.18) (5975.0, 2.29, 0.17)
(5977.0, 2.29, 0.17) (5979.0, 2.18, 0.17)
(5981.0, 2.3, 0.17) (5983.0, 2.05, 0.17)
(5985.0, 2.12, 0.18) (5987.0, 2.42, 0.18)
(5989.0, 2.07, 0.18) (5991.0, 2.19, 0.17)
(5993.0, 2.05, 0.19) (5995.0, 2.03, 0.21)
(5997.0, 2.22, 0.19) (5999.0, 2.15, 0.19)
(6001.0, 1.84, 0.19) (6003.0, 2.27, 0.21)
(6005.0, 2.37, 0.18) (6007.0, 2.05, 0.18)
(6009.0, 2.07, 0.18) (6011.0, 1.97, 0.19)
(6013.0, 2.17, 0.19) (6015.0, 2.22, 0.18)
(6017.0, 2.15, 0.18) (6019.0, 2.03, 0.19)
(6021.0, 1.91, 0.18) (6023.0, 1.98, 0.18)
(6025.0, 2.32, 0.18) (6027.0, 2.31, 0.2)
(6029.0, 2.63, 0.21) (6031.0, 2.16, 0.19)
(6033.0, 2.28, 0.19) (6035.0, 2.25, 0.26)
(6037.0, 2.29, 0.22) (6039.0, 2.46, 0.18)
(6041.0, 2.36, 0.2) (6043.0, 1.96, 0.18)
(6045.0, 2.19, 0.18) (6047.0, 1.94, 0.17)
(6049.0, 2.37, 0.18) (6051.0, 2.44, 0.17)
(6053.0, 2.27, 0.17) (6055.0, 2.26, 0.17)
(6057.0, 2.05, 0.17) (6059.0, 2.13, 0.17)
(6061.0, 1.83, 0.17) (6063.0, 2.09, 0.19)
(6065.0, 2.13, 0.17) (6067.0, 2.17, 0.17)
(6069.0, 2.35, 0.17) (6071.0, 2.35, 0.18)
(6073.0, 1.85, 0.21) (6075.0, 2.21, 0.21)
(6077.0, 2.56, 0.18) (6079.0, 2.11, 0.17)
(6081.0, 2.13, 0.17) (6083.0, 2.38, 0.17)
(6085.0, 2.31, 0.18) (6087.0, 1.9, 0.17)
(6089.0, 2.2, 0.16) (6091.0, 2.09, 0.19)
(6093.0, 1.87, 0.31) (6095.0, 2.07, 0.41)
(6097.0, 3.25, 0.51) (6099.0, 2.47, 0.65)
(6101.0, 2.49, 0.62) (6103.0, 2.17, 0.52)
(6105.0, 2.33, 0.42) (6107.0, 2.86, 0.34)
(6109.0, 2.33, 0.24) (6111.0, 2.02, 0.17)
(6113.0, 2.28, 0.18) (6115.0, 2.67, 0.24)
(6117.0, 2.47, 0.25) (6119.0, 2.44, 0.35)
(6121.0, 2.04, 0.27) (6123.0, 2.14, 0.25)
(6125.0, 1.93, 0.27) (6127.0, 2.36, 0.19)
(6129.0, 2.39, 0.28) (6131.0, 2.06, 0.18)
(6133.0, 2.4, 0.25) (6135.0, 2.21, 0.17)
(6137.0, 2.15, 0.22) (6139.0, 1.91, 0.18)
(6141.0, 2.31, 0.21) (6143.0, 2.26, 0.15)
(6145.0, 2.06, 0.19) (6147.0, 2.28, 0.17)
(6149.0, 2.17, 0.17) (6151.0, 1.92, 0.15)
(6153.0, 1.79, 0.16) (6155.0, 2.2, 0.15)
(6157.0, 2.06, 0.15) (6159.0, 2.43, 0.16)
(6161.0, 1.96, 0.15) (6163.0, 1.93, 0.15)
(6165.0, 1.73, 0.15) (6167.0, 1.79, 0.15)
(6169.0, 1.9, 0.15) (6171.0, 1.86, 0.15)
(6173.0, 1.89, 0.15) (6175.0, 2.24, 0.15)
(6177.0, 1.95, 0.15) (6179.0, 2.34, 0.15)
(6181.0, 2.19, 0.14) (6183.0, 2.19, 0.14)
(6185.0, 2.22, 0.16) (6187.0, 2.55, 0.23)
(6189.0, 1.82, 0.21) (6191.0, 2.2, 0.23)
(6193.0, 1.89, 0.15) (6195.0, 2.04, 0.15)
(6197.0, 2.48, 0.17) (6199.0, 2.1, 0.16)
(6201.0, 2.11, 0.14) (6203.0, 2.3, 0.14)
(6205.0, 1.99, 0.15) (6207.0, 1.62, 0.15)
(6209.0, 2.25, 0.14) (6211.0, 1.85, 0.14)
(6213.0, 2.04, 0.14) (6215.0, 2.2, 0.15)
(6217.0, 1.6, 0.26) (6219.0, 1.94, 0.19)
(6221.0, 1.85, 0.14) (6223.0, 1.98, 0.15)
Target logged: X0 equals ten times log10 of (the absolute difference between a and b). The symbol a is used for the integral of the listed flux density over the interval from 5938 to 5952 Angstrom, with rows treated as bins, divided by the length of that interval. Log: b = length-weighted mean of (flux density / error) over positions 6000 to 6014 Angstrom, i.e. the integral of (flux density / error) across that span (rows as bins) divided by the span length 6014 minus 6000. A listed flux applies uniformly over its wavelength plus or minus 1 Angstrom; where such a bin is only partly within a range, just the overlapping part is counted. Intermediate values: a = 2.10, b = 11.2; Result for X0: 9.6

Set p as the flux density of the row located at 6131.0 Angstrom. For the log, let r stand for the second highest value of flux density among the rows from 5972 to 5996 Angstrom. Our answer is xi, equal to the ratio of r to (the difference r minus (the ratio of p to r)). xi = 1.64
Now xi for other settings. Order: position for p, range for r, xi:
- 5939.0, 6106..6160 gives 1.43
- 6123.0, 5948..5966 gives 1.78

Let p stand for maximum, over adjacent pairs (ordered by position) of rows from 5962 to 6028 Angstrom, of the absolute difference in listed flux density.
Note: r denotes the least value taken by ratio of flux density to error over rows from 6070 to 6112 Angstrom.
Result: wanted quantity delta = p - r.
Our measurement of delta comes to -3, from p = 0.56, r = 3.8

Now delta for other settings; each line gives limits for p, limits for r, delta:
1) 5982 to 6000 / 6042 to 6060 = -11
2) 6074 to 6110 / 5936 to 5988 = -8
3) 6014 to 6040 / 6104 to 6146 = -5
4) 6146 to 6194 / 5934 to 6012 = -9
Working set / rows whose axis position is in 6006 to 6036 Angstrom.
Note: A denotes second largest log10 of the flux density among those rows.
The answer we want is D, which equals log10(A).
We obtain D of -0.437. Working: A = 0.365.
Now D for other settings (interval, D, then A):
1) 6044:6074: -0.426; 0.375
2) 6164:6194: -0.433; 0.369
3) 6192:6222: -0.442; 0.362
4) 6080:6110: -0.341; 0.456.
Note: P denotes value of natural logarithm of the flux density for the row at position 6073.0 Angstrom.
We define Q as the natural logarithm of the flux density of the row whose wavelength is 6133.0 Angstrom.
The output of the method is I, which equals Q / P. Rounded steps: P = 0.62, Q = 0.88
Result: 1.42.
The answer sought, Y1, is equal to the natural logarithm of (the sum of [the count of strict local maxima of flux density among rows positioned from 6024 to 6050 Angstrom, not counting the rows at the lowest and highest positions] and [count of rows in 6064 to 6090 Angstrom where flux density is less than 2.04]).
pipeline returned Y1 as 1.8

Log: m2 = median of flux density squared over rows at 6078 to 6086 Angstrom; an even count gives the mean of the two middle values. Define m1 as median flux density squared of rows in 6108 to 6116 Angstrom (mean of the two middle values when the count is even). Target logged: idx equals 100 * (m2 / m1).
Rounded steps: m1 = 5.31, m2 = 4.9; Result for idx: 93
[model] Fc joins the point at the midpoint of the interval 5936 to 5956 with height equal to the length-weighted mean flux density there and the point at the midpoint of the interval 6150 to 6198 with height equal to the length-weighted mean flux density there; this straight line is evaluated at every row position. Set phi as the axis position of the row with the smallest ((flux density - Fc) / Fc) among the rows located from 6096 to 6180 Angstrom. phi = 6165.0 Angstrom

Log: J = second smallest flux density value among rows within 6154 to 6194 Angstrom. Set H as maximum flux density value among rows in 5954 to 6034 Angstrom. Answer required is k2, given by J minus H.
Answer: -0.84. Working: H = 2.63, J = 1.79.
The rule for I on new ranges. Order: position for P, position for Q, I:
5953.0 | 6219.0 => 0.98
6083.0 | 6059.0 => 0.87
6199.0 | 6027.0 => 1.13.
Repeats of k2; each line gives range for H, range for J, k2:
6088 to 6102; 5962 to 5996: -1.22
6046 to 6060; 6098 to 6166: -0.65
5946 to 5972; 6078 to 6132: -0.52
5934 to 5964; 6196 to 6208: -0.47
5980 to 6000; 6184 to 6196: -0.53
